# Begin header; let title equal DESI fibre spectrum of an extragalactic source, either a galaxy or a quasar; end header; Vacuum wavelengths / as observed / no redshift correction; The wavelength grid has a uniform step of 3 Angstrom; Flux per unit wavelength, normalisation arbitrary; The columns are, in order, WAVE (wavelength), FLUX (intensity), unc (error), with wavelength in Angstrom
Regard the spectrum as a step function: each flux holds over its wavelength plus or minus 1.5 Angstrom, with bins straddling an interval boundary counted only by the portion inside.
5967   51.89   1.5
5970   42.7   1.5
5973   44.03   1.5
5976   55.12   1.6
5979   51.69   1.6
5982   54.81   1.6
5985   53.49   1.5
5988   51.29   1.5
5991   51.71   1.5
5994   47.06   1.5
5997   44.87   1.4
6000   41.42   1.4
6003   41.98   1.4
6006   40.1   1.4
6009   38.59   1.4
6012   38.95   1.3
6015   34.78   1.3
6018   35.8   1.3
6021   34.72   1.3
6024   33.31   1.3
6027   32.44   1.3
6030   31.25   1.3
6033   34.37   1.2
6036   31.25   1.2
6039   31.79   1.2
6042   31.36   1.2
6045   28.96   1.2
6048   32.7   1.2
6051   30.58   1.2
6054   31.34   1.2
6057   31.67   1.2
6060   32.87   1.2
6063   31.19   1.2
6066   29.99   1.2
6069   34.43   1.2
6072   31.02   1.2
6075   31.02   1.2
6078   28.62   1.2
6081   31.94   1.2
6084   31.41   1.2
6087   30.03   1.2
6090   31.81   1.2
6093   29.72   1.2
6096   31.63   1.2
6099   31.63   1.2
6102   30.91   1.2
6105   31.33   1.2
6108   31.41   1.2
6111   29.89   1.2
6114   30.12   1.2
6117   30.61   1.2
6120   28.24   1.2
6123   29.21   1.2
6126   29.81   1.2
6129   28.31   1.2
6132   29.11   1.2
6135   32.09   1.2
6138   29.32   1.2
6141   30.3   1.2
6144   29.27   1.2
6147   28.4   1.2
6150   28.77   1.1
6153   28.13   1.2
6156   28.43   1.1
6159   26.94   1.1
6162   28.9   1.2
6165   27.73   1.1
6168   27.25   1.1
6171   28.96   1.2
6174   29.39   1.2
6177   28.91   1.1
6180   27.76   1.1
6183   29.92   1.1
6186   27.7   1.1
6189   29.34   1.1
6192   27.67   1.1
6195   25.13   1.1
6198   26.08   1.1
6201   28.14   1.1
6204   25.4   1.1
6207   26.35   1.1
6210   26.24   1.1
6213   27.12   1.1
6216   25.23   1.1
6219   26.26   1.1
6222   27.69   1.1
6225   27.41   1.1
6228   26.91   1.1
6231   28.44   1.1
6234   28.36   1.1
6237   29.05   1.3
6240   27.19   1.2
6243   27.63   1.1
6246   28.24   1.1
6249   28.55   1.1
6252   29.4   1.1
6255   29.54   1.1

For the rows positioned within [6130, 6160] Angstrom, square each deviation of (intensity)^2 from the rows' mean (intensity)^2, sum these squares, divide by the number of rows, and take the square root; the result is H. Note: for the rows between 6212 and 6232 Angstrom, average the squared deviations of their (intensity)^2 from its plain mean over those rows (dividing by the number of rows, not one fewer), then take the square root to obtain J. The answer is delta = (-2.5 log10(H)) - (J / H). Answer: -5.4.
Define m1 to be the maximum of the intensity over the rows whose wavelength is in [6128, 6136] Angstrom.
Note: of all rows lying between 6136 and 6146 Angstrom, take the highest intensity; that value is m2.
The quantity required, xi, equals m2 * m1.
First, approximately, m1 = 32.09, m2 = 30.3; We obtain 972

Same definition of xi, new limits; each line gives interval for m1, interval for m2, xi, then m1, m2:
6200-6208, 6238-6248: 795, 28.14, 28.24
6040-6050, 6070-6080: 1014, 32.7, 31.02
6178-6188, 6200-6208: 842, 29.92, 28.14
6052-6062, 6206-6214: 891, 32.87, 27.12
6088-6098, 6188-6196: 933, 31.81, 29.34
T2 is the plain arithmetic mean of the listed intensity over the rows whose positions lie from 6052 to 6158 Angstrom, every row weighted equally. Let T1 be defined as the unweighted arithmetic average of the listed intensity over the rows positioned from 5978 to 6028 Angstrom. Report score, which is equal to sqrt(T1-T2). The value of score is 3.5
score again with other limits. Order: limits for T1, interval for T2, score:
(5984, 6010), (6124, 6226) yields 4.2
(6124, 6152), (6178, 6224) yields 1.6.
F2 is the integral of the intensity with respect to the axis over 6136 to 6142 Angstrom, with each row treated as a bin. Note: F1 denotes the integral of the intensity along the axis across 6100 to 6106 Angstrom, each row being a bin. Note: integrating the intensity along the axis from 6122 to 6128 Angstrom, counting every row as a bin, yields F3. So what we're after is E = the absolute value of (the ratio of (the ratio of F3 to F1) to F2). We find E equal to 0.0053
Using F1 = 187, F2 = 180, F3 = 177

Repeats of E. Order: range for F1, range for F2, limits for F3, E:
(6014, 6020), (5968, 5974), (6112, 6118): 0.0033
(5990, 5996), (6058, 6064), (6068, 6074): 0.0035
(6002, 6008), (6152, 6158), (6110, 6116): 0.0044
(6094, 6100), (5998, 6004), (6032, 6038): 0.0041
